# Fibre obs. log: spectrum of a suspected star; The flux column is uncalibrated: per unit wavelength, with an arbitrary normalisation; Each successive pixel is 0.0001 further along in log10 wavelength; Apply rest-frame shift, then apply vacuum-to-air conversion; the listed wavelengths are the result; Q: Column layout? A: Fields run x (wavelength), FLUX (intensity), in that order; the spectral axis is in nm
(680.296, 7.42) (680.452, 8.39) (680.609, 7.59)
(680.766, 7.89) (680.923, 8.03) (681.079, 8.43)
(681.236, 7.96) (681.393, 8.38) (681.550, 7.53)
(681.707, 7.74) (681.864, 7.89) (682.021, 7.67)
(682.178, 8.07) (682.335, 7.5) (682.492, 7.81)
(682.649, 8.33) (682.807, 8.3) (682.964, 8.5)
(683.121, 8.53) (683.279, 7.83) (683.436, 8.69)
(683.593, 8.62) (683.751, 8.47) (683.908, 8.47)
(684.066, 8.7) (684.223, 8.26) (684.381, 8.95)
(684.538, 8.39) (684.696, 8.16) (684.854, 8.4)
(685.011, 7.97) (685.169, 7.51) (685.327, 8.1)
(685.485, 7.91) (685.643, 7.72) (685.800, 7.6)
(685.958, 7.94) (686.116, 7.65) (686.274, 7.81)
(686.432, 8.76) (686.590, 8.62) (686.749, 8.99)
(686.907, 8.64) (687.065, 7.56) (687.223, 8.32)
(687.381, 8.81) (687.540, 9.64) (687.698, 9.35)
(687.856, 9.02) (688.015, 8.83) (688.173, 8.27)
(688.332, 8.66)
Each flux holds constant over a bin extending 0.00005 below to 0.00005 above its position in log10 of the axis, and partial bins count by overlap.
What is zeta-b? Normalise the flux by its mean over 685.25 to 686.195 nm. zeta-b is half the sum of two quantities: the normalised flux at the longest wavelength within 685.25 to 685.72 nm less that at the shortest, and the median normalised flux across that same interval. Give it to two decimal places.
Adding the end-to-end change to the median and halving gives 0.48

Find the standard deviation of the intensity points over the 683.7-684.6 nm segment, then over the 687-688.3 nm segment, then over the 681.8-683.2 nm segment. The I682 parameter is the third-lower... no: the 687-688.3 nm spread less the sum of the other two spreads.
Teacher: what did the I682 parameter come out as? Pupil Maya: 0.04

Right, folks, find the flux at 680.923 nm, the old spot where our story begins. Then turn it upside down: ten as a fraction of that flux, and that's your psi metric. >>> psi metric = 1.25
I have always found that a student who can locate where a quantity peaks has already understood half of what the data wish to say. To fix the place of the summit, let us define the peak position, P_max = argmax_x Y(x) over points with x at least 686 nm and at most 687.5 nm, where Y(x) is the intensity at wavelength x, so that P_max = 686.749 nm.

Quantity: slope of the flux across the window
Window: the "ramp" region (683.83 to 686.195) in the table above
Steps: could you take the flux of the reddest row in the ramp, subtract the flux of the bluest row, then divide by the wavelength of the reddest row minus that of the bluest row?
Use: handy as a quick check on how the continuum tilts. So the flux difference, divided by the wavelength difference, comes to -0.4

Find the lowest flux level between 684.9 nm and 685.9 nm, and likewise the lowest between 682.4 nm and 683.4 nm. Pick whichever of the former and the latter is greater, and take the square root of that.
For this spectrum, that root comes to 2.79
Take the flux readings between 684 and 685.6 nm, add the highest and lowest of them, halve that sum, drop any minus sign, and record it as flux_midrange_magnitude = 8.23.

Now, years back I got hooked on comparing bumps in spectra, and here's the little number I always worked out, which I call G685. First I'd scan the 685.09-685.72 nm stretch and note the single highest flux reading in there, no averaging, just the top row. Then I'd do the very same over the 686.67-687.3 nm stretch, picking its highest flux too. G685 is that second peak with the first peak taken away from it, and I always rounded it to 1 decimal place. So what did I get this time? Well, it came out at 0.9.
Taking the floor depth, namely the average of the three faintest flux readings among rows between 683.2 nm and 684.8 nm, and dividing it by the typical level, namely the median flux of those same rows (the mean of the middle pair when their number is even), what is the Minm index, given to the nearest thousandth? 0.954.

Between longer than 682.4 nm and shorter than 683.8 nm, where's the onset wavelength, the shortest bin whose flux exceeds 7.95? 682.649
